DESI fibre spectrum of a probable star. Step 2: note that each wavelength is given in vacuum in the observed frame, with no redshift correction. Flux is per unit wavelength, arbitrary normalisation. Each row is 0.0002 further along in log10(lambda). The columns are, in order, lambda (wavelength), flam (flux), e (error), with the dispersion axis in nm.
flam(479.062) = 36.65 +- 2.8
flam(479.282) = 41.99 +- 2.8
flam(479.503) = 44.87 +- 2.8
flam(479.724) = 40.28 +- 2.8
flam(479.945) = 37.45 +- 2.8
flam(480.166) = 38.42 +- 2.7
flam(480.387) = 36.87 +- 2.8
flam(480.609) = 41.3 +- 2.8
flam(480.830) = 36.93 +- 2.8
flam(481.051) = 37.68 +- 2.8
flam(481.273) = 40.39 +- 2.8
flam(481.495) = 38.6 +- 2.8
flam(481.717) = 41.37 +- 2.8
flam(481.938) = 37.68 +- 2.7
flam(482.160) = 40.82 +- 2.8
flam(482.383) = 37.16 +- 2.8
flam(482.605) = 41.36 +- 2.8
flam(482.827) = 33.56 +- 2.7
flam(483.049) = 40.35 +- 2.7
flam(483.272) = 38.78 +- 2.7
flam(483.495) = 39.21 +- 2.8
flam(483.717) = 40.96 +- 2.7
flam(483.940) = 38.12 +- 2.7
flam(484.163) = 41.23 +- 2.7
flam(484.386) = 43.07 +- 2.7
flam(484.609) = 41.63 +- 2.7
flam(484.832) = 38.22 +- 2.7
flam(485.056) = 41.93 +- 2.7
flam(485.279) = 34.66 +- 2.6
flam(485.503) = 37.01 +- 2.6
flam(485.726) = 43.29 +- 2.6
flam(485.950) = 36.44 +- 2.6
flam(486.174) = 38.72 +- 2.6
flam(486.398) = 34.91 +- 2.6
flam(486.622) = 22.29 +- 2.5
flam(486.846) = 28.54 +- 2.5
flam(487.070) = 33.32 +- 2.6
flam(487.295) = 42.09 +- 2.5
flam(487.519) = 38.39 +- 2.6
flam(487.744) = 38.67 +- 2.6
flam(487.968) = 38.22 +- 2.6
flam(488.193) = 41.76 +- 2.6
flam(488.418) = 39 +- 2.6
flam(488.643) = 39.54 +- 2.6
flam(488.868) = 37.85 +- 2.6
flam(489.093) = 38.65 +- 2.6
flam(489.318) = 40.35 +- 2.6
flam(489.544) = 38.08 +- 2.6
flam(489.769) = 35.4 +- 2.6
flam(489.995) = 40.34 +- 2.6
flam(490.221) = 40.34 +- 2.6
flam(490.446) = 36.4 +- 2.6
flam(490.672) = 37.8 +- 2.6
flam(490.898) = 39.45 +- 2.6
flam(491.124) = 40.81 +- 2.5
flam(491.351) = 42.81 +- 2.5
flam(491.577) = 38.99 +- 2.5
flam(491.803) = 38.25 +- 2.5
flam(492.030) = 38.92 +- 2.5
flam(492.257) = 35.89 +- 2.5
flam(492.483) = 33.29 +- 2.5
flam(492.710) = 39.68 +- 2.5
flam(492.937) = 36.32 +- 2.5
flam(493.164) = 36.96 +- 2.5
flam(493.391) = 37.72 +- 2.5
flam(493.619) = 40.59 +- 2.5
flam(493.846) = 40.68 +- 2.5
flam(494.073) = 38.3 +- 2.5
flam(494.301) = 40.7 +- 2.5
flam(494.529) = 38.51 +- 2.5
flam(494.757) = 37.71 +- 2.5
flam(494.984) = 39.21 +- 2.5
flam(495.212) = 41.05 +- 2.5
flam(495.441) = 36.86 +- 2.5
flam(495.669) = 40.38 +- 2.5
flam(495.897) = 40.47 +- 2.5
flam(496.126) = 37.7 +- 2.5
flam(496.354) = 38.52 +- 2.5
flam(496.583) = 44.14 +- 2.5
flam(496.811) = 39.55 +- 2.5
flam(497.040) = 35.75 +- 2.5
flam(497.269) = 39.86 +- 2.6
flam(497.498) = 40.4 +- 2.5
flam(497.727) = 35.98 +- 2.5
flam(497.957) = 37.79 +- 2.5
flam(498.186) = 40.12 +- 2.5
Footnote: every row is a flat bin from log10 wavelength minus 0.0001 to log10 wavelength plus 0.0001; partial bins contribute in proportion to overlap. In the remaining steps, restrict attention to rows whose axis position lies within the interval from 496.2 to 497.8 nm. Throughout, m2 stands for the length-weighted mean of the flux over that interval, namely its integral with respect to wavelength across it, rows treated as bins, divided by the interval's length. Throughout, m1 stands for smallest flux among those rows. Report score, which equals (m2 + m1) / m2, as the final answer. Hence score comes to 1.91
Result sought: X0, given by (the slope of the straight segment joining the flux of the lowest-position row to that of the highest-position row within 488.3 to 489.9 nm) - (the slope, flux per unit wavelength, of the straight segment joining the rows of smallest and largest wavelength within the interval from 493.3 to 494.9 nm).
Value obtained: -3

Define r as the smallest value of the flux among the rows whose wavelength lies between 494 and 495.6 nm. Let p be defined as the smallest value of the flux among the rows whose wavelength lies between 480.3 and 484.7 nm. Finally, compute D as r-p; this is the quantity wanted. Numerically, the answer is 3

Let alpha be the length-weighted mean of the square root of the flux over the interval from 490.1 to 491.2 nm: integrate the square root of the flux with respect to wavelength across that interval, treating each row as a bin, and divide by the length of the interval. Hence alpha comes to 6.24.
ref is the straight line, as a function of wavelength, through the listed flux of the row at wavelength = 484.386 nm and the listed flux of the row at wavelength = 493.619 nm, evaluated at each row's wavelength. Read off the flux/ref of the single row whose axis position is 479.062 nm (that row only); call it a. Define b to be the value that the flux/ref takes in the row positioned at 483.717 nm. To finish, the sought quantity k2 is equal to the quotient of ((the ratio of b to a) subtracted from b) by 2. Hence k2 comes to -0.10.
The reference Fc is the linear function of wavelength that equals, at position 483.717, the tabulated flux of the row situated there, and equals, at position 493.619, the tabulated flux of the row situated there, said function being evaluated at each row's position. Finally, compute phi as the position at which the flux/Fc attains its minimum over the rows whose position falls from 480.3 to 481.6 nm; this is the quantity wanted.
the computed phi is 480.387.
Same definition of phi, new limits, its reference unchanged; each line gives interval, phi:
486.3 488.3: 486.622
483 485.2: 483.940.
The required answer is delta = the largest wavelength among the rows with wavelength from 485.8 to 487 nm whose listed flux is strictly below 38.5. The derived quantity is 486.846 nm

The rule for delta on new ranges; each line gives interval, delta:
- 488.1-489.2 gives 488.868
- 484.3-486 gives 485.950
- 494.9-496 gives 495.441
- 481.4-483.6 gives 482.827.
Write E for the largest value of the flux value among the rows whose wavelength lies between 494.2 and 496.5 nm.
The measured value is 41.05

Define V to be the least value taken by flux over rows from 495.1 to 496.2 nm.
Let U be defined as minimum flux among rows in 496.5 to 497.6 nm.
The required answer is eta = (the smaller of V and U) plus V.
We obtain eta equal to 72.6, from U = 35.75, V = 36.86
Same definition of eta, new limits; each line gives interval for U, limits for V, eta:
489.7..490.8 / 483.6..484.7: 73.5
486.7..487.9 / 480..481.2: 65.4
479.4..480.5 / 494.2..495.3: 74.6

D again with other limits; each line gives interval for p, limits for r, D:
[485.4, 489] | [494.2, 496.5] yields 15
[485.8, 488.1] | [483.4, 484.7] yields 16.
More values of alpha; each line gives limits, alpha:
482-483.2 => 6.21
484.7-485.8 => 6.23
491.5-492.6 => 6.08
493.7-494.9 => 6.27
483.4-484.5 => 6.37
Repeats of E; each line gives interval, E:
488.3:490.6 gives 40.35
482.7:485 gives 43.07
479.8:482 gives 41.37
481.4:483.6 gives 41.37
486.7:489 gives 42.09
